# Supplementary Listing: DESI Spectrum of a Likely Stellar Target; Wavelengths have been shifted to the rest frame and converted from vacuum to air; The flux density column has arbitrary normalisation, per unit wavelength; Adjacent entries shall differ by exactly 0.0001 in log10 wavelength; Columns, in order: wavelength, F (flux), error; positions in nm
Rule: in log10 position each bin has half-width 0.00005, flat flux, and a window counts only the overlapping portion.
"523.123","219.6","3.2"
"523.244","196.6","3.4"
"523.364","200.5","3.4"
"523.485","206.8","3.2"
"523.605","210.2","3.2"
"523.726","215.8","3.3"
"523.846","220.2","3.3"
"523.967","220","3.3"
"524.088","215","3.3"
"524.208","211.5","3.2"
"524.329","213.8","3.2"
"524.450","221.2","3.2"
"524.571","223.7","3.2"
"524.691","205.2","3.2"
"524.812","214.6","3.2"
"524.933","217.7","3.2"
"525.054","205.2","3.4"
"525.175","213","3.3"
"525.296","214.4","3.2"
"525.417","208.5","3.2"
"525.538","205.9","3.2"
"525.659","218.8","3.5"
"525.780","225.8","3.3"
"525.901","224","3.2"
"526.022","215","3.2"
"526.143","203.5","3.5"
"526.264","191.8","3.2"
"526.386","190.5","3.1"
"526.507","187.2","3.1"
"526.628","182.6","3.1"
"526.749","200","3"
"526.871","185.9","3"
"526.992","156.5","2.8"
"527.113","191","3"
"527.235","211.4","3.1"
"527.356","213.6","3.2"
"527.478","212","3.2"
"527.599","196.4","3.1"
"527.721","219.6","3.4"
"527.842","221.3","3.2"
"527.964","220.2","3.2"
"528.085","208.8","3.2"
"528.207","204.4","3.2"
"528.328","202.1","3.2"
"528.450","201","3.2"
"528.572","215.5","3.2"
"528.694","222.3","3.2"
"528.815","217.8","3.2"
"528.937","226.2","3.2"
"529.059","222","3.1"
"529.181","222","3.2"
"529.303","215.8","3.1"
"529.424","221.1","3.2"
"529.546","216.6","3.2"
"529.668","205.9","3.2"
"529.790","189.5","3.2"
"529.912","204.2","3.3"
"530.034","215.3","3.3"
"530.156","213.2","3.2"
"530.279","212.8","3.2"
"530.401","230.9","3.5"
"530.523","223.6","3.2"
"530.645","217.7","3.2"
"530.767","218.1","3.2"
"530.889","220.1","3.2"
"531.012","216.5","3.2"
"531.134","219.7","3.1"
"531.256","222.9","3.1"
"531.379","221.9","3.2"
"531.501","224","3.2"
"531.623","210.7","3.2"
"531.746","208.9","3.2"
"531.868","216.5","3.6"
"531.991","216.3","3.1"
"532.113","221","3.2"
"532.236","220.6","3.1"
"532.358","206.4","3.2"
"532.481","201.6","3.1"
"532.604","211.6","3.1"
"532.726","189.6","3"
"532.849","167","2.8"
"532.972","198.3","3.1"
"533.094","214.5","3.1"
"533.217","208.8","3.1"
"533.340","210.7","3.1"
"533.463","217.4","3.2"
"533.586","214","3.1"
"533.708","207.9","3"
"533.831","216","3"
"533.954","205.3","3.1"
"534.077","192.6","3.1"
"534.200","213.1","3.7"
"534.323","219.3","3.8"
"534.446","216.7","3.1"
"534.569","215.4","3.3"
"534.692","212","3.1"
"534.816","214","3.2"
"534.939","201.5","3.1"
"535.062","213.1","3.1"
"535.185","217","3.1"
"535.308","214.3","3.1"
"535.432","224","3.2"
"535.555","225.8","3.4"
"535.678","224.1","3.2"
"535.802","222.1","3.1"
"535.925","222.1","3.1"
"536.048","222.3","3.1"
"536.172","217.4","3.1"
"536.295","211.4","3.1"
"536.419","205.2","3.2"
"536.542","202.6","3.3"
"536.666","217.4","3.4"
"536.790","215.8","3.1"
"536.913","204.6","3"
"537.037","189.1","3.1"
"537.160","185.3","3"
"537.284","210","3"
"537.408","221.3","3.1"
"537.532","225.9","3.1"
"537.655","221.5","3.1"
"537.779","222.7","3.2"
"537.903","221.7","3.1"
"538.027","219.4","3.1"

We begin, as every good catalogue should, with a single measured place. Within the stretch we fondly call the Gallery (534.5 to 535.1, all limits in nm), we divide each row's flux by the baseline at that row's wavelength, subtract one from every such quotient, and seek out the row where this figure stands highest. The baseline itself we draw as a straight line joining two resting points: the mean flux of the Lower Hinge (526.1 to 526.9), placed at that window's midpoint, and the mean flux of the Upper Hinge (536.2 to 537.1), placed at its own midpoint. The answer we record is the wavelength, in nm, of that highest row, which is 534.569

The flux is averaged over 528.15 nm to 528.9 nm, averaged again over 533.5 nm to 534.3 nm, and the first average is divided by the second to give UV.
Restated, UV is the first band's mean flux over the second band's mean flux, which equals 1.01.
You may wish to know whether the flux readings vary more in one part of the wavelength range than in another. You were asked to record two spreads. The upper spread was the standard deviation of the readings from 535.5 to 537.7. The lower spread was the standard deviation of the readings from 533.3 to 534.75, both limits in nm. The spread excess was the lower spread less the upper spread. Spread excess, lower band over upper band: -4.8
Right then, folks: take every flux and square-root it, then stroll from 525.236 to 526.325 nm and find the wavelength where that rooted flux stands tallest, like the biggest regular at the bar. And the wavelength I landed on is 525.780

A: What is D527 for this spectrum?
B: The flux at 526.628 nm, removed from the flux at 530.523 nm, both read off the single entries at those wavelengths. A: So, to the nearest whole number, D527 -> 41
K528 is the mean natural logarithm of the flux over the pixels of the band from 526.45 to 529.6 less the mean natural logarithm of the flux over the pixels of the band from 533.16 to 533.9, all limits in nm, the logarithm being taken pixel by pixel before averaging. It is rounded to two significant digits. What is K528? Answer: -0.027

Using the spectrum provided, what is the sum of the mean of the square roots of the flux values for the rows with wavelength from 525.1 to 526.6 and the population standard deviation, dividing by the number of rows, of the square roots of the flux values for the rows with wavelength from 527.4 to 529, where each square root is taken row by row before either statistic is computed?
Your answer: 14.7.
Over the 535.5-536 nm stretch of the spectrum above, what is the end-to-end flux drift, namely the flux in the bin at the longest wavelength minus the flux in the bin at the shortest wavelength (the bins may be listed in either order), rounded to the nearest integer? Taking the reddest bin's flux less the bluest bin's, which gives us -4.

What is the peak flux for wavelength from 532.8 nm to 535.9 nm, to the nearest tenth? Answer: 225.8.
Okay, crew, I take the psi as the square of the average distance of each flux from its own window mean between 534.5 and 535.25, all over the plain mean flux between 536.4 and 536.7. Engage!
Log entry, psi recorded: 0.06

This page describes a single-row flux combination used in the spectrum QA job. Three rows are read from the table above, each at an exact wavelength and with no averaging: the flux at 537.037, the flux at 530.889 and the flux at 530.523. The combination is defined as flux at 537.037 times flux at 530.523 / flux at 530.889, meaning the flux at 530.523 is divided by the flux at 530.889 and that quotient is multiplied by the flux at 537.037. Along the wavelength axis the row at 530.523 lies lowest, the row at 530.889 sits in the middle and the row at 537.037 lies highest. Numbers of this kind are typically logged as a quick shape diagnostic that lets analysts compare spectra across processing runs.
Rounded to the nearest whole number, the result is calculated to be 192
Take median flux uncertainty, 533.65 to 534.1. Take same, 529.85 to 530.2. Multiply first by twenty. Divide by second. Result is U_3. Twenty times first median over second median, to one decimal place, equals 18.5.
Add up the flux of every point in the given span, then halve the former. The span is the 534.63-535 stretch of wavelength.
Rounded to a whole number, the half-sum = 314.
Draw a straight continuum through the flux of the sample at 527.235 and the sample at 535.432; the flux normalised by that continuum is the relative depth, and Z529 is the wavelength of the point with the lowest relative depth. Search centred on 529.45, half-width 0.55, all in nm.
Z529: 529.790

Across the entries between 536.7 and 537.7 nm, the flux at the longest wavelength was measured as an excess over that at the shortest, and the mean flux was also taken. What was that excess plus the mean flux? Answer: 215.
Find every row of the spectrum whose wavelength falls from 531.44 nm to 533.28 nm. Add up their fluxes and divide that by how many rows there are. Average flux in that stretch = 208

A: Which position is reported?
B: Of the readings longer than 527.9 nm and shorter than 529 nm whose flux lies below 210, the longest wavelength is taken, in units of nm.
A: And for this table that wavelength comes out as 528.450 nm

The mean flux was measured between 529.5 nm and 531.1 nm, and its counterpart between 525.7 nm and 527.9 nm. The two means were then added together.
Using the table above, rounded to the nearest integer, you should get 416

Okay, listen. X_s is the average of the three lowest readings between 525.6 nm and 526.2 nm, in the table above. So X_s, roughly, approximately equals 212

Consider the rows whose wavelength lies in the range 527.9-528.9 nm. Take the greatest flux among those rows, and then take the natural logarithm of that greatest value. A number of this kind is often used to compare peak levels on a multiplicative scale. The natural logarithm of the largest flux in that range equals 5.40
